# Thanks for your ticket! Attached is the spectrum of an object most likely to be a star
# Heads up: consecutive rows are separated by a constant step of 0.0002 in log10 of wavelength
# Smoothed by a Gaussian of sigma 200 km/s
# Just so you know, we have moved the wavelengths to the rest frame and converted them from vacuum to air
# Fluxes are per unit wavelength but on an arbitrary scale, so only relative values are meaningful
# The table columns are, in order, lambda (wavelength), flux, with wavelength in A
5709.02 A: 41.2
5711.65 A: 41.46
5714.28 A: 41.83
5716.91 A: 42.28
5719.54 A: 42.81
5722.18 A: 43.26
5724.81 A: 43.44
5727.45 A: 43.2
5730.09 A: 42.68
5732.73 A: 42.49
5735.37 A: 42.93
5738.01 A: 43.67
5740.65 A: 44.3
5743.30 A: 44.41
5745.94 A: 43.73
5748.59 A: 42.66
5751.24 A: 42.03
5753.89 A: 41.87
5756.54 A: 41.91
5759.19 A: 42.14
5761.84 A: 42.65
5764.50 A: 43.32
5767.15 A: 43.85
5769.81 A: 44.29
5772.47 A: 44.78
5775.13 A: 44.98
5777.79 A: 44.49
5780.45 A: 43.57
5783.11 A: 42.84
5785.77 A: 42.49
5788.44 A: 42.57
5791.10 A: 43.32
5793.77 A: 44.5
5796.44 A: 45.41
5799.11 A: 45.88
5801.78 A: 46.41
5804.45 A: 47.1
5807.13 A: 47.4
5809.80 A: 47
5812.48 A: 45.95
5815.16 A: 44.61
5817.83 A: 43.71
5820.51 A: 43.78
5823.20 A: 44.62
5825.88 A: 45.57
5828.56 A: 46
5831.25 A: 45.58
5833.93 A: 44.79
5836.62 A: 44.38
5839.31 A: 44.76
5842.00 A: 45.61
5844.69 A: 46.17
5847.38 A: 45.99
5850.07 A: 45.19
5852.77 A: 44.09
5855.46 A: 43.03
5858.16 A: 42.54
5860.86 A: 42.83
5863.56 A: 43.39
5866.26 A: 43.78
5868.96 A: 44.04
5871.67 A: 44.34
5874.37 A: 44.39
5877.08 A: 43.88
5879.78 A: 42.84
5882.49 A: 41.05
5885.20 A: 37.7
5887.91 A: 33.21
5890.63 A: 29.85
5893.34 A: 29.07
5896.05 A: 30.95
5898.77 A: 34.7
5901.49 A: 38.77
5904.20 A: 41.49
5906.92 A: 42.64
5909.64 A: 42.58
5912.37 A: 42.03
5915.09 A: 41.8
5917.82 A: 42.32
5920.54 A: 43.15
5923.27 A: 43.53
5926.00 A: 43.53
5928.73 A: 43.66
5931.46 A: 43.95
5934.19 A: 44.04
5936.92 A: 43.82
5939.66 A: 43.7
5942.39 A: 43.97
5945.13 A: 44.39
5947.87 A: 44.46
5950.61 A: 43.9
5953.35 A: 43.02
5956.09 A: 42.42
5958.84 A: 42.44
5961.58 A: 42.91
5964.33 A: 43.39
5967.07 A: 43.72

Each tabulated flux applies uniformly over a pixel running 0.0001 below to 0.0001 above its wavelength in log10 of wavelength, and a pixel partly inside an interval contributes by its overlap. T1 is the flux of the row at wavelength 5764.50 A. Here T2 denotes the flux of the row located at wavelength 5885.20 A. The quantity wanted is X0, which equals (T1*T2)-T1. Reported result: 1590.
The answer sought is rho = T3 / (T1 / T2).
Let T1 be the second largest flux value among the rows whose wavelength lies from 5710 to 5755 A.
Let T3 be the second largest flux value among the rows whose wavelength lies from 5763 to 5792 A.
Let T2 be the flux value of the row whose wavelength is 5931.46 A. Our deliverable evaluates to 44.4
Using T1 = 44.3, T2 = 43.95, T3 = 44.78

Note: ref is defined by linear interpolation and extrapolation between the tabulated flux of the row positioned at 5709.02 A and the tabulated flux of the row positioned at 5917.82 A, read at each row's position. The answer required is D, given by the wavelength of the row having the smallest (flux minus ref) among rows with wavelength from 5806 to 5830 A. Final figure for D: 5817.83 A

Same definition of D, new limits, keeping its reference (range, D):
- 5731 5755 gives 5753.89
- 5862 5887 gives 5885.20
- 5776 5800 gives 5785.77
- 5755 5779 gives 5756.54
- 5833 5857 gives 5855.46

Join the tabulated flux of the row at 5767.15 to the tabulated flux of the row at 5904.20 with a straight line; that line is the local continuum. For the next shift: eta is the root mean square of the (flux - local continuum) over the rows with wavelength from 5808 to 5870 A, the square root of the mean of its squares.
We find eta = 2.31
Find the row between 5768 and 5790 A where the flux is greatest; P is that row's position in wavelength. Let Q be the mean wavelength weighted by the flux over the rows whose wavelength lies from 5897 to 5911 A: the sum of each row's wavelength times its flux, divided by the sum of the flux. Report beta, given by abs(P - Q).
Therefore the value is 129.3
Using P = 5775.13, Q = 5904.5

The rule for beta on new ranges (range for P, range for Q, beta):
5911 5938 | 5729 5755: 192.2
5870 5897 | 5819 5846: 41.7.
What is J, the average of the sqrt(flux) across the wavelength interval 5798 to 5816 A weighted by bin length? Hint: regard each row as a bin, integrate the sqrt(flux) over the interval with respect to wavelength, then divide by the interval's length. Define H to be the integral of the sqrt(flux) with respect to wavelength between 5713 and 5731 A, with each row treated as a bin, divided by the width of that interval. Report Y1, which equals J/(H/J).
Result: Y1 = 7.1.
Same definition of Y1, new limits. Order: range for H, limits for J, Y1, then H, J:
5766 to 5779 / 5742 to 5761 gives 6.4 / 6.67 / 6.53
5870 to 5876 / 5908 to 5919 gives 6.3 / 6.65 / 6.49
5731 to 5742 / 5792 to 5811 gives 7.0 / 6.58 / 6.79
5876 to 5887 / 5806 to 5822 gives 7.1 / 6.40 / 6.73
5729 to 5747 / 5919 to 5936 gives 6.6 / 6.59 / 6.61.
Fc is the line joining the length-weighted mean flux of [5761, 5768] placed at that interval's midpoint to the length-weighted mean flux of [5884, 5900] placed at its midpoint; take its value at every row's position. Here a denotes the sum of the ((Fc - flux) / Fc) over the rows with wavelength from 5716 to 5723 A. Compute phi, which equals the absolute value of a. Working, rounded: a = 0.3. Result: 0.27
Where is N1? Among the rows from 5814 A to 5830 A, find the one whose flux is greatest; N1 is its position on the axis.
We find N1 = 5828.56 A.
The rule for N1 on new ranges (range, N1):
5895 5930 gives 5928.73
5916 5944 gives 5934.19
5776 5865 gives 5807.13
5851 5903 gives 5874.37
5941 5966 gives 5947.87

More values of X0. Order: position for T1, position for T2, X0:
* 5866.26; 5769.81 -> 1895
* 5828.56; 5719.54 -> 1923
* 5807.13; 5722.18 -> 2003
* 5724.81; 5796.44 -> 1929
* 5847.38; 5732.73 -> 1908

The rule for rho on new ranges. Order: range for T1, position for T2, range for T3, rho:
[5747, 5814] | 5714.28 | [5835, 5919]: 40.8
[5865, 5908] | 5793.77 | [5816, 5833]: 45.7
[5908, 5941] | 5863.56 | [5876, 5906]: 42.3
